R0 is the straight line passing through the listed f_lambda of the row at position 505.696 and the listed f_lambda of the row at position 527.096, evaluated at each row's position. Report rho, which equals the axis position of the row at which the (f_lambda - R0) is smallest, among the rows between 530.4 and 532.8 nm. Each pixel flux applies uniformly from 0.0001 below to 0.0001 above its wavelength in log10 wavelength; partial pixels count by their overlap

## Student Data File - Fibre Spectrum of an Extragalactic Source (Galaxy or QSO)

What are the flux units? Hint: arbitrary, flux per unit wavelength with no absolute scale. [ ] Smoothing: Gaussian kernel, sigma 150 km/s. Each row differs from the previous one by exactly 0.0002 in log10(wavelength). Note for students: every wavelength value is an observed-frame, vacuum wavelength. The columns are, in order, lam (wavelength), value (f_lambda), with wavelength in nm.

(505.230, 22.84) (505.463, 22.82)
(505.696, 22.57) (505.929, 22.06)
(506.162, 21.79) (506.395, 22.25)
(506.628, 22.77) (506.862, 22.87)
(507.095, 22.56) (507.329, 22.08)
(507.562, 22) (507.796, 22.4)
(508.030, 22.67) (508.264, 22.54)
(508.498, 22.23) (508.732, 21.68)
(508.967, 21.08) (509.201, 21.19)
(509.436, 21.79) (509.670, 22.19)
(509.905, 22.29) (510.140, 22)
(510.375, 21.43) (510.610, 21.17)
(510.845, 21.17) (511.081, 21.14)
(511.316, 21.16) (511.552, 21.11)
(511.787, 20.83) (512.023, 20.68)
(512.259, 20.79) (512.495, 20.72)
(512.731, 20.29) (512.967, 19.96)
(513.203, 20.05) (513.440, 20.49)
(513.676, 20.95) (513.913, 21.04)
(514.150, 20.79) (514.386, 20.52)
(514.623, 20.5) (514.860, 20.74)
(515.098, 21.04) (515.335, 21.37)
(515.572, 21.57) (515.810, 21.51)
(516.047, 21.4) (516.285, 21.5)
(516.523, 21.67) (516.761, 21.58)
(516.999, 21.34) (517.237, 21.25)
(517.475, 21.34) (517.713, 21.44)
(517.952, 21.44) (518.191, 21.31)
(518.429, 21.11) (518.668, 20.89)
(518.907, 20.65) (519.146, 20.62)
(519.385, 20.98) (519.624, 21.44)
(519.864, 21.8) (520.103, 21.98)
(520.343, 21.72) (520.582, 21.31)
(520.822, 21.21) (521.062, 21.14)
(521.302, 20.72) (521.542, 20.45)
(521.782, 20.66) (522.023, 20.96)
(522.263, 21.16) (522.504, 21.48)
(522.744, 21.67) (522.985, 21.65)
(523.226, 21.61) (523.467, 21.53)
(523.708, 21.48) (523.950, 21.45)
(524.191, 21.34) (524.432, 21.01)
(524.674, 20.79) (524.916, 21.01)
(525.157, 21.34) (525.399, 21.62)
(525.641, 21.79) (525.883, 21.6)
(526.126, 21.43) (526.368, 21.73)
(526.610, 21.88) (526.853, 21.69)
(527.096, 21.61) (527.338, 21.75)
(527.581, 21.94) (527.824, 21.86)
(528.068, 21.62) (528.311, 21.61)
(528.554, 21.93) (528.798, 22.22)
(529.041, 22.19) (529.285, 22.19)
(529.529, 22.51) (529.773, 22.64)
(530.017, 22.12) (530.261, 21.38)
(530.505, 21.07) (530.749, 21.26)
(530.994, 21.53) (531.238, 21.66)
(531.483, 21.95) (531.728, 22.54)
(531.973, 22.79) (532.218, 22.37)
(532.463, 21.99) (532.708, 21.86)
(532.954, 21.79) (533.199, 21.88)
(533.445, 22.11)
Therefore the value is 530.505 nm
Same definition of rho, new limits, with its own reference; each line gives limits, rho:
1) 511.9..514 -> 512.967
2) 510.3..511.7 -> 511.552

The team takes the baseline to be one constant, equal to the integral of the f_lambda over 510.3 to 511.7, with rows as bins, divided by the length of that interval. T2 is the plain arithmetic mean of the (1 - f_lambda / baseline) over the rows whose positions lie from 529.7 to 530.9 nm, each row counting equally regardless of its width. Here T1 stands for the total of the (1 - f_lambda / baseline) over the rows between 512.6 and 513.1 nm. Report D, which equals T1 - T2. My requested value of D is 0.1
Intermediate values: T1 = 0.10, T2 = -0.024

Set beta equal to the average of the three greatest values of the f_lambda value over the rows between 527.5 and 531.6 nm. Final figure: 22.5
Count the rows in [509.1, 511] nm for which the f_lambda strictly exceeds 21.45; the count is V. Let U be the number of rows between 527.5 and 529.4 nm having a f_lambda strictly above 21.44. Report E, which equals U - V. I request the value 4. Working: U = 8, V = 4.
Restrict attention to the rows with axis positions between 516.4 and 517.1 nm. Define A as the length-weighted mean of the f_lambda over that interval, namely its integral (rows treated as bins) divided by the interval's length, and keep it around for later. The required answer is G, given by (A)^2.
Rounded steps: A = 21.5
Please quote 463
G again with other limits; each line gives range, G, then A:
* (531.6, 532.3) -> 509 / 22.6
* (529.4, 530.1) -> 503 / 22.4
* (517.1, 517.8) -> 456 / 21.4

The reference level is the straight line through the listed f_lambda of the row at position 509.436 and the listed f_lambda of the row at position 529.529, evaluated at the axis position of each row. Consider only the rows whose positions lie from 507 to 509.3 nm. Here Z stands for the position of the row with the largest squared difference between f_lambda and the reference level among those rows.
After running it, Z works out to 508.030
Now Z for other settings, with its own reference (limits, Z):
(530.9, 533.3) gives 530.994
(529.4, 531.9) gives 530.505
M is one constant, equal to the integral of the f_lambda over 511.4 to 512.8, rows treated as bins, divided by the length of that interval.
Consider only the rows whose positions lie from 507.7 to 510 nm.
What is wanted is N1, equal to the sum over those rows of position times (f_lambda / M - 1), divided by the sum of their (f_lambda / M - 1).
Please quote 508.74 nm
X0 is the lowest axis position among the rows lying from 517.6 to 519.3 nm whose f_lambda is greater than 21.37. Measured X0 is 517.713 nm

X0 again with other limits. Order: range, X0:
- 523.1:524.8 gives 523.226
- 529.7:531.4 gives 529.773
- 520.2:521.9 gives 520.343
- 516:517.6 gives 516.047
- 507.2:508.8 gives 507.329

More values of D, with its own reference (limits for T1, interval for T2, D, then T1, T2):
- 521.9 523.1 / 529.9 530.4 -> 0.0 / -0.05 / -0.027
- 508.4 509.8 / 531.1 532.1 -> -0.1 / -0.14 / -0.050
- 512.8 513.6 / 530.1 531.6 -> 0.2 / 0.14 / -0.014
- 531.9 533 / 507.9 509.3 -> -0.2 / -0.23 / -0.034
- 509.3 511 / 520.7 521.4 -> -0.2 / -0.18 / 0.008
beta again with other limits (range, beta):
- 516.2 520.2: 21.8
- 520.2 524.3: 21.7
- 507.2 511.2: 22.5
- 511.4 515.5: 21.2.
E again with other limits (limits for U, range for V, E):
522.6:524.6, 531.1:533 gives -2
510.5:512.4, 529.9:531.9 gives -5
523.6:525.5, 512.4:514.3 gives 3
